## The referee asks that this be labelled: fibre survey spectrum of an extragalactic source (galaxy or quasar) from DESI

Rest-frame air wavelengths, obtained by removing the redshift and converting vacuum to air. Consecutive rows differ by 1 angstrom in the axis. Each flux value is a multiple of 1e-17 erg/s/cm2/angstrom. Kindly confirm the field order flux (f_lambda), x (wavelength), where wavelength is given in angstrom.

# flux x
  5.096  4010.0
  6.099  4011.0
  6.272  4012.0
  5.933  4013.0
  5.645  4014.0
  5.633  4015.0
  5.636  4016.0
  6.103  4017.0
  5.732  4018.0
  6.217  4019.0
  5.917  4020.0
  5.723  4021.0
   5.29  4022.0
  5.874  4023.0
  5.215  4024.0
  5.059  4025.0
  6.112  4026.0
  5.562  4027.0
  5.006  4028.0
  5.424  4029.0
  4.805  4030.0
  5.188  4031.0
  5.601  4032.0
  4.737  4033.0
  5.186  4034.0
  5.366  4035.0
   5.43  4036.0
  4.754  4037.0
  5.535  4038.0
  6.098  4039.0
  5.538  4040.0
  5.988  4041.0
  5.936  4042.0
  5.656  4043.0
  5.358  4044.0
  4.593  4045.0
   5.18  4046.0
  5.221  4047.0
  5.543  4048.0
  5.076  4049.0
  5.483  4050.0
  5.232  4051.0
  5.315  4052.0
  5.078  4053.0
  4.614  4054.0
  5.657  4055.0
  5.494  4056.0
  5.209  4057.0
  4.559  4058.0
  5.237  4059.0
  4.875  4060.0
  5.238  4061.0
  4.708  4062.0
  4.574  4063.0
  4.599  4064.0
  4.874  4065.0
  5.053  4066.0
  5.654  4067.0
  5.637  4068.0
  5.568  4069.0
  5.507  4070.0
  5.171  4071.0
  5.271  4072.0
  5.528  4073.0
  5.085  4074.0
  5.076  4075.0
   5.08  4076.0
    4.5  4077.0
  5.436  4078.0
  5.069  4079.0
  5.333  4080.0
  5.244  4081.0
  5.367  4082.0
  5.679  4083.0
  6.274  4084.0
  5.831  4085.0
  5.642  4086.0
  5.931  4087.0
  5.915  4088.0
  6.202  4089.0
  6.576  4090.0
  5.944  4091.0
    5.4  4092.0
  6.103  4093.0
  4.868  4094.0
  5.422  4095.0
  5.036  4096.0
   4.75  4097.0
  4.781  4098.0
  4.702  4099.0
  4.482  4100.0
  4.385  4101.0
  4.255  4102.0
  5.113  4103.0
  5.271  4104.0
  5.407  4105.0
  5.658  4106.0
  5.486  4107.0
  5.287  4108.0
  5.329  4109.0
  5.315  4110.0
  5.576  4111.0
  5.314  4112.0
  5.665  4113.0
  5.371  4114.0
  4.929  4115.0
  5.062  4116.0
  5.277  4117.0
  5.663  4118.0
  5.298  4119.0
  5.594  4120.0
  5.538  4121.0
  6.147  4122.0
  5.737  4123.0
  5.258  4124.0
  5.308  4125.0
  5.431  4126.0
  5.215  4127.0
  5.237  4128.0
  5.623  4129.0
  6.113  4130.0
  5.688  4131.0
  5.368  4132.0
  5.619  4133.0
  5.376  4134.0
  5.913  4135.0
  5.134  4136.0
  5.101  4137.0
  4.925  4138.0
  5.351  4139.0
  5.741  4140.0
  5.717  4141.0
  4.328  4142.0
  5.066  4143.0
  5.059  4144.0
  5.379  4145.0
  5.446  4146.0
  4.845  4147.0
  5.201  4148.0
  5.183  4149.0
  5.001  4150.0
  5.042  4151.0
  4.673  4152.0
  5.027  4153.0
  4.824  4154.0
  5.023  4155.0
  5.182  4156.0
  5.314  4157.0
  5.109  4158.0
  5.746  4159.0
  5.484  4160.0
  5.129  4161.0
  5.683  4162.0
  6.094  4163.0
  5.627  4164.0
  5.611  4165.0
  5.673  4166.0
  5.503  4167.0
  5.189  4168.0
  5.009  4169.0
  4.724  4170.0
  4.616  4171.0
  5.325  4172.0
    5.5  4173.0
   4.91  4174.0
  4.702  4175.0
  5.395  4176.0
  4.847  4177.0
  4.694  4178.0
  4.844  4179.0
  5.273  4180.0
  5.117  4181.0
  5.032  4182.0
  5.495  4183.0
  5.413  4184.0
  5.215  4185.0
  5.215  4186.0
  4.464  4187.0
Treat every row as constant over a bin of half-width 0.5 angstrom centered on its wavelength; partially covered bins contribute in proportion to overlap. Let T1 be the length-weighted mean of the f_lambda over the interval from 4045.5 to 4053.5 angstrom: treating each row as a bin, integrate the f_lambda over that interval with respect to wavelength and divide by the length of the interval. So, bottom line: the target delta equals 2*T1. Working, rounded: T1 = 5.3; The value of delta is 10.5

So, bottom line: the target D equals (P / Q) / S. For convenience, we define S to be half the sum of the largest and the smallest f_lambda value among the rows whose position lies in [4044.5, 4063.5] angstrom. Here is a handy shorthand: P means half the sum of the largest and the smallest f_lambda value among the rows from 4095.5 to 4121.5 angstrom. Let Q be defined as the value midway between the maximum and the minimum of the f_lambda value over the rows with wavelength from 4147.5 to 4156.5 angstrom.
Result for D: 0.20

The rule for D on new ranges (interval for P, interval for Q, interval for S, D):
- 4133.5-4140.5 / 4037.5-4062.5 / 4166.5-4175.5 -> 0.20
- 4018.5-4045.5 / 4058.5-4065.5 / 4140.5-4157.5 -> 0.22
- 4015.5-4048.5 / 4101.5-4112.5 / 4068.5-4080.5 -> 0.22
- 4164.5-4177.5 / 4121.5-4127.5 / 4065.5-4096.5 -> 0.16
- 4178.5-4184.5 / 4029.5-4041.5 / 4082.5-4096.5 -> 0.17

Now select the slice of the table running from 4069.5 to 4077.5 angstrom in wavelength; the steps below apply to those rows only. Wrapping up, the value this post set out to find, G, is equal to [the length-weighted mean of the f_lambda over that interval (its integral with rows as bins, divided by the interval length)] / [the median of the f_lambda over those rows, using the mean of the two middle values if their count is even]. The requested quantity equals 1.00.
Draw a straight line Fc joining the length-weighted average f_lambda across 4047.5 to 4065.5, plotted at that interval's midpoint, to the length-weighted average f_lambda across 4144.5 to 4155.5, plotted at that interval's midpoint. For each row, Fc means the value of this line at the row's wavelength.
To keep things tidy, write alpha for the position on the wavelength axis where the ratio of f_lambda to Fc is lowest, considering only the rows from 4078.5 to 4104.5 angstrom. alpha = 4102.0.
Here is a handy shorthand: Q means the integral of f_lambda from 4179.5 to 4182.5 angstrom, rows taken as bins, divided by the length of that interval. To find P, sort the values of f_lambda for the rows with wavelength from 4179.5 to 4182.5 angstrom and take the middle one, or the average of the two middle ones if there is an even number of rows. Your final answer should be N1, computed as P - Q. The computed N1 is -0.02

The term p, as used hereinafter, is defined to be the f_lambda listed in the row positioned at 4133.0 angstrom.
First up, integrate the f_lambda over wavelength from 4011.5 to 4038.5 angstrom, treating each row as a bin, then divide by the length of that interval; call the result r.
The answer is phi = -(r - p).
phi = 0.1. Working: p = 5.619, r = 5.5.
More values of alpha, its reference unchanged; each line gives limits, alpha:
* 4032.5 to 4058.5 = 4058.0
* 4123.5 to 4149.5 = 4142.0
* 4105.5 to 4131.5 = 4115.0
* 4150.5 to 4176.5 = 4171.0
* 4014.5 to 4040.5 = 4033.0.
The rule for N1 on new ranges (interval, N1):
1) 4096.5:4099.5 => 0.01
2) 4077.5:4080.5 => 0.05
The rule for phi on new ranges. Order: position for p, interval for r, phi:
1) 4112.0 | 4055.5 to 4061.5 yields 0.2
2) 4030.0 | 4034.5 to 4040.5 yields -0.6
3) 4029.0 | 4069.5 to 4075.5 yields 0.2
